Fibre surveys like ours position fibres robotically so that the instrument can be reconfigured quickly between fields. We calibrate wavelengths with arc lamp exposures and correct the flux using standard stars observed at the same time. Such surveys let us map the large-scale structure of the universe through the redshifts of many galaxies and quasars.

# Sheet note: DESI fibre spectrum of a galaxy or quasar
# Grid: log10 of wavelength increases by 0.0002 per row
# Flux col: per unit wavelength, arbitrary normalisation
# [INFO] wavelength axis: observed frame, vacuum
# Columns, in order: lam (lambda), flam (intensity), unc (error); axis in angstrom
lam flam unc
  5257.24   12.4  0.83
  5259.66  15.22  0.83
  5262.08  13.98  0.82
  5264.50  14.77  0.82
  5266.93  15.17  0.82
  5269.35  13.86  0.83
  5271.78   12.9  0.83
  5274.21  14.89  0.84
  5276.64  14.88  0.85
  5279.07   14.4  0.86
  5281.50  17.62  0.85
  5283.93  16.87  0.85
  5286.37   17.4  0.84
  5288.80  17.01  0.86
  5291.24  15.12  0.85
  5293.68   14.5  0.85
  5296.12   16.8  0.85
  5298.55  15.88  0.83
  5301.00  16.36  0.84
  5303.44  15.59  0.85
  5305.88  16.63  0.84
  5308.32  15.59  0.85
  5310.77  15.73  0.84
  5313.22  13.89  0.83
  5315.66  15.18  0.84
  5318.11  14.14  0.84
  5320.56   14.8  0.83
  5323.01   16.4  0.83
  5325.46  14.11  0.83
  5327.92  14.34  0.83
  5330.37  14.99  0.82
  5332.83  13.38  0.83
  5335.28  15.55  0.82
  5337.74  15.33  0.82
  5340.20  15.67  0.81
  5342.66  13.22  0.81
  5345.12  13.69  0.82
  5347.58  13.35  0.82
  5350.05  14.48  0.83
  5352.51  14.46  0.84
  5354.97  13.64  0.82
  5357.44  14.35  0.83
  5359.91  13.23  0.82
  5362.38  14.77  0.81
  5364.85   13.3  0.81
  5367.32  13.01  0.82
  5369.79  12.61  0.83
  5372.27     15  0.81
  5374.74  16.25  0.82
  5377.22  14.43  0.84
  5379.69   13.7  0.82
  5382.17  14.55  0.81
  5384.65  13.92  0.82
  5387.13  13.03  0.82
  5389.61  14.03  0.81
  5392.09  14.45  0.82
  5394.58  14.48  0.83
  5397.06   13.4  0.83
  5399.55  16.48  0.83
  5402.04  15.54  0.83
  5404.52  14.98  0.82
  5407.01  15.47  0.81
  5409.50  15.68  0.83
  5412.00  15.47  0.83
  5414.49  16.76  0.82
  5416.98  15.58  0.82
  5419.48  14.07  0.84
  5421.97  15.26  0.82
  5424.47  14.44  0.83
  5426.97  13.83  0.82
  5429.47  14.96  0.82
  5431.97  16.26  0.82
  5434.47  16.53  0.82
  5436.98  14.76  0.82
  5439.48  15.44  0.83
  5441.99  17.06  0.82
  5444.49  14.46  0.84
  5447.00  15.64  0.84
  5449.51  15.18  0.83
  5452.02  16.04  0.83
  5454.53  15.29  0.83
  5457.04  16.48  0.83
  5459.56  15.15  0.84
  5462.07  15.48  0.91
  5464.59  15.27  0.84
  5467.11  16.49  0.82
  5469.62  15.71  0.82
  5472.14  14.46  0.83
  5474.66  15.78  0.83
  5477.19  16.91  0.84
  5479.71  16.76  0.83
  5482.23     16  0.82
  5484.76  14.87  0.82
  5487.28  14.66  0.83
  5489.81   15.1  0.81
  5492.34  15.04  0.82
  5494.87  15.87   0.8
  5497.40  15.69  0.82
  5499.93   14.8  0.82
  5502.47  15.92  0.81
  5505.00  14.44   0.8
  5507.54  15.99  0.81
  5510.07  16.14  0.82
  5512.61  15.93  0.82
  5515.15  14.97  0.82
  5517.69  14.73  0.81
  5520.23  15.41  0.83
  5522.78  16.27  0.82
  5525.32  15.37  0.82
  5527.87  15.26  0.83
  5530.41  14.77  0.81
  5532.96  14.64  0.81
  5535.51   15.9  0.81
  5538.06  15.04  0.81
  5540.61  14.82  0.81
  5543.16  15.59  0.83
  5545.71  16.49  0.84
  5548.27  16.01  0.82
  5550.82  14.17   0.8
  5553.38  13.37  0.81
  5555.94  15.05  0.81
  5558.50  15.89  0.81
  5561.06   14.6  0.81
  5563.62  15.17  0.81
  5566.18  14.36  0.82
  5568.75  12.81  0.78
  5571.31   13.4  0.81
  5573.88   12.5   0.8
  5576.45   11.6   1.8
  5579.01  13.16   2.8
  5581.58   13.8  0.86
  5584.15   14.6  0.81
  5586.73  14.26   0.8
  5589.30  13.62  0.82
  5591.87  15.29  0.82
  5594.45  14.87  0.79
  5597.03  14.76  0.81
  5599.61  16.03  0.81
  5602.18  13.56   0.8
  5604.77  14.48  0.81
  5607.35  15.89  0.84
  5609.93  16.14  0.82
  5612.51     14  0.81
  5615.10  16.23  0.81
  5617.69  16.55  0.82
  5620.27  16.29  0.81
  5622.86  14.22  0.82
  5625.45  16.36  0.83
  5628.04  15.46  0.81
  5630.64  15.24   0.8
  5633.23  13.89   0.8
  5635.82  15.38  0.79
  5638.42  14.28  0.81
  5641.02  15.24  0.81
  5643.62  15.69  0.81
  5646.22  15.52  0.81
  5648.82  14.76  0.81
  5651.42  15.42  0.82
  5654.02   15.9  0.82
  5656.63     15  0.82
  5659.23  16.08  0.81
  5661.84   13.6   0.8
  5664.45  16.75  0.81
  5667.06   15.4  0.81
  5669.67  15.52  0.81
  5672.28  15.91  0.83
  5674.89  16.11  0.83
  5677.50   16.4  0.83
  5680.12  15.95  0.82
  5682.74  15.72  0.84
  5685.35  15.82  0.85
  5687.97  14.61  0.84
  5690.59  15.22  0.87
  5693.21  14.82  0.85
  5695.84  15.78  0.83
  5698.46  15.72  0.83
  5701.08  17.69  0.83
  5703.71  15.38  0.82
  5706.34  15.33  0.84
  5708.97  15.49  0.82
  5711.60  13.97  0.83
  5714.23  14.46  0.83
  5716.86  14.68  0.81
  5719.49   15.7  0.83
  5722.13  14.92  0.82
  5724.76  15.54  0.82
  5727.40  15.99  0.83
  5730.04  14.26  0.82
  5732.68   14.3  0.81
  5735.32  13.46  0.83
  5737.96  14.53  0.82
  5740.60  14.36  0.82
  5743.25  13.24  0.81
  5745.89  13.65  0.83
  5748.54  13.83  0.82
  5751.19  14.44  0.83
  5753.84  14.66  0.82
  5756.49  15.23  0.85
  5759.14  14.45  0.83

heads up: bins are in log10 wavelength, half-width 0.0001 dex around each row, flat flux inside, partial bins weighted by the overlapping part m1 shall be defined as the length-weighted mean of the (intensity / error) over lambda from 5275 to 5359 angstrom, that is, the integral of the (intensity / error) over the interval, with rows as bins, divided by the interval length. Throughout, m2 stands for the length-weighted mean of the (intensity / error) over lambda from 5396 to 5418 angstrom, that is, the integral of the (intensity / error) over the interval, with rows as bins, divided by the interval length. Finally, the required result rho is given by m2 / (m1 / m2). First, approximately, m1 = 18.1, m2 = 18.8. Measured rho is 19.5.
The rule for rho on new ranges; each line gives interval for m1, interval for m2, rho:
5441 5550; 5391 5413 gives 17.8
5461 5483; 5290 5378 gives 16.6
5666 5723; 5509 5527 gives 19.2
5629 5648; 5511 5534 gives 18.6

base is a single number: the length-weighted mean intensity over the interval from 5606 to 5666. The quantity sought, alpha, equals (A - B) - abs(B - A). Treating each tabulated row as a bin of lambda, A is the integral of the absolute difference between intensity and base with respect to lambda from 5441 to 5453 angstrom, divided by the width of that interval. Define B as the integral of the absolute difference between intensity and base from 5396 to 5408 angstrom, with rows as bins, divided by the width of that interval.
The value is -0.03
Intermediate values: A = 0.7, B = 0.74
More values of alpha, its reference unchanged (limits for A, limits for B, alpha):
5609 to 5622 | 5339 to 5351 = -0.82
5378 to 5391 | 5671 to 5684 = 0.00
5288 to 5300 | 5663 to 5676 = 0.00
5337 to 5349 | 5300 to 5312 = 0.00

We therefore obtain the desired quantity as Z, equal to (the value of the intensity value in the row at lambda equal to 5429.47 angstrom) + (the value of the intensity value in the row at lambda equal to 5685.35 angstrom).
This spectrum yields 30.8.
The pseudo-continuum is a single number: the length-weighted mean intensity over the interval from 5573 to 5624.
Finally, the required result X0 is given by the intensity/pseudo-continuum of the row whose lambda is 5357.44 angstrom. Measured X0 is 0.98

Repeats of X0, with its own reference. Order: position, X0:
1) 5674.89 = 1.10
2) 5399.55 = 1.13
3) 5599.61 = 1.10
